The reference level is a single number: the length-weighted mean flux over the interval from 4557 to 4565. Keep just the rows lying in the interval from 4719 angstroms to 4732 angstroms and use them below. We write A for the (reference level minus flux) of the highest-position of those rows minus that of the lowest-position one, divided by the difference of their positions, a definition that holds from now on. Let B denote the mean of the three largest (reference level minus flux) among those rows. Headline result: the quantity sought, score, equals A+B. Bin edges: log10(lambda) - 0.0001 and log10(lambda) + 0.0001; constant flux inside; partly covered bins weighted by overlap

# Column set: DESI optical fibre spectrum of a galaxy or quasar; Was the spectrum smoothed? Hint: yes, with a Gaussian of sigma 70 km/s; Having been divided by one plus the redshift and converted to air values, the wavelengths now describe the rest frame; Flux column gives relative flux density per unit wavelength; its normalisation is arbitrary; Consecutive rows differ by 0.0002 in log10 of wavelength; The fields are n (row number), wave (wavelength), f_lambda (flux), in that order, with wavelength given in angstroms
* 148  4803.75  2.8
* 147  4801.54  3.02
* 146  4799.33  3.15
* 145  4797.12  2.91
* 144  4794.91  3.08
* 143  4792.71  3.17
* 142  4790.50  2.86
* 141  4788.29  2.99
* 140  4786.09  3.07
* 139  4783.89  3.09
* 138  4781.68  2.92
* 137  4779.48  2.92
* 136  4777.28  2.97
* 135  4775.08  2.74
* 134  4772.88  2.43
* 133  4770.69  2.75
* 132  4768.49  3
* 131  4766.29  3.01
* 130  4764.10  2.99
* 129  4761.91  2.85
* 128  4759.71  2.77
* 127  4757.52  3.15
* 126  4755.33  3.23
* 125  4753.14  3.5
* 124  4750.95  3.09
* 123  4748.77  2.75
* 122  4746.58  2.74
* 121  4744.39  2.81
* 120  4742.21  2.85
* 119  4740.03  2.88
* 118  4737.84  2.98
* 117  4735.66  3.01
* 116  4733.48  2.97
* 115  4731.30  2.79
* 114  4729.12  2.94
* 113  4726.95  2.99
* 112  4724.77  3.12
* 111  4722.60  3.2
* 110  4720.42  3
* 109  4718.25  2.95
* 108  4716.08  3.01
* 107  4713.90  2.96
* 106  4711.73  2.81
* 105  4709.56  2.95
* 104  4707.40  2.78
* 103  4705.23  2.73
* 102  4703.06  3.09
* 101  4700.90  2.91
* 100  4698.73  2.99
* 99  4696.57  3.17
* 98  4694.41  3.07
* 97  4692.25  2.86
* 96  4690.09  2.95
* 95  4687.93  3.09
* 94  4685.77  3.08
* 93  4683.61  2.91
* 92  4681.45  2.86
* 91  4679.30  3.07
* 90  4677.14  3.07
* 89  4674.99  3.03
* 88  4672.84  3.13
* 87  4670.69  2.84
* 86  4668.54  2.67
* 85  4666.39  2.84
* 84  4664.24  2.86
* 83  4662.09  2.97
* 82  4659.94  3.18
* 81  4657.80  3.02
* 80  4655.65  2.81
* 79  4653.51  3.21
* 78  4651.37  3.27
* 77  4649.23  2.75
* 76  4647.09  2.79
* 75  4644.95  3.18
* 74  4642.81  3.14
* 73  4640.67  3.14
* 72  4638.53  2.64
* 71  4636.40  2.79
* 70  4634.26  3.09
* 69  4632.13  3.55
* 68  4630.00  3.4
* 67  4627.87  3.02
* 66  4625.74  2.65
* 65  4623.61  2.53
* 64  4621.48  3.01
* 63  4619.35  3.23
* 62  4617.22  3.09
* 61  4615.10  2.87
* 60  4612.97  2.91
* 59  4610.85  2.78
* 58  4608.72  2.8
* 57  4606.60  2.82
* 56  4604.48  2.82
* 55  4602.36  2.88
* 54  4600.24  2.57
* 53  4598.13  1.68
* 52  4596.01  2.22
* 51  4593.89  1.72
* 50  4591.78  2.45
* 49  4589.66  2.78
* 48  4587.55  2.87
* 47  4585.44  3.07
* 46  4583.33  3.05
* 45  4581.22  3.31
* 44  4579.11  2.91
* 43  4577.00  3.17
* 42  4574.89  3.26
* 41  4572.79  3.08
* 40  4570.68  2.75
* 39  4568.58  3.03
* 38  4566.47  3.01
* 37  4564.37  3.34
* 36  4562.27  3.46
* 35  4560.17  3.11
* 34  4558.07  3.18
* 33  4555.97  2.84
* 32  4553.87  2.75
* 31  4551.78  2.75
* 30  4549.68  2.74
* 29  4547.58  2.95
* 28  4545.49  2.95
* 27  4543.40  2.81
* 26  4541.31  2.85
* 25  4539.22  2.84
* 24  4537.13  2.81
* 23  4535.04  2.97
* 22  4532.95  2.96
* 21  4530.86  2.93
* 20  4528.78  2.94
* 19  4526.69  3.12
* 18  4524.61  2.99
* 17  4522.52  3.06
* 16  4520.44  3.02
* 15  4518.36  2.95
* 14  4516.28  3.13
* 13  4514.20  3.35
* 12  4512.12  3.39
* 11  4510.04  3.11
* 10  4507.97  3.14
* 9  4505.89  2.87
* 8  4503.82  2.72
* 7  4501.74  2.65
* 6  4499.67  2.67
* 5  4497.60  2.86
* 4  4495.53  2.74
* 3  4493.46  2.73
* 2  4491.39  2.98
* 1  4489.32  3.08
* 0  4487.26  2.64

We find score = 0.38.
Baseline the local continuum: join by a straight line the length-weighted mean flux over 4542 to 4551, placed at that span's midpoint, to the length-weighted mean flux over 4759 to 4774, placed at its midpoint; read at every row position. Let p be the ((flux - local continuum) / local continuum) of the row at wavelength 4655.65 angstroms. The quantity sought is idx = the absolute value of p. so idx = 0.01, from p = -0.01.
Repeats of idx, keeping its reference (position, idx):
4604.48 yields 0.01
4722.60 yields 0.13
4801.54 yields 0.07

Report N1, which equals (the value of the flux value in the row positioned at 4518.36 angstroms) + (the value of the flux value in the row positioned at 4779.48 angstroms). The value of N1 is 5.87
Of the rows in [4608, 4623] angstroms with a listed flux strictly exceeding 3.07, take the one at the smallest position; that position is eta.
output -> 4617.22 angstroms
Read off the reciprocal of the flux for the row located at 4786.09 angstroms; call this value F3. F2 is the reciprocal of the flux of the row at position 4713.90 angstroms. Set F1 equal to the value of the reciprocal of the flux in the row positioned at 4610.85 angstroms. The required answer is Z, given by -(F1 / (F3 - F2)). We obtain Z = 30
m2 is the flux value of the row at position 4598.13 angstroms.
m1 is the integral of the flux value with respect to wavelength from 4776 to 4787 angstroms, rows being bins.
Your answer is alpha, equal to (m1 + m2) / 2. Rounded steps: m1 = 33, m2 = 1.68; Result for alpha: 17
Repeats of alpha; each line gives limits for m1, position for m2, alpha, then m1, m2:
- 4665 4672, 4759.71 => 11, 20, 2.77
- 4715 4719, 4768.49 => 7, 12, 3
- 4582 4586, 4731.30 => 8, 12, 2.79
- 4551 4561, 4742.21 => 16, 29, 2.85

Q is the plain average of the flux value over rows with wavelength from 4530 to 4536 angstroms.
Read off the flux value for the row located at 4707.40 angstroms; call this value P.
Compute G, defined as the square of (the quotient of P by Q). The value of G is 0.89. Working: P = 2.78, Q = 2.95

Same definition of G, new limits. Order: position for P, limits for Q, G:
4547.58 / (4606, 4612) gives 1.11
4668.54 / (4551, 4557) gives 0.92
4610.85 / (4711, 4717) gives 0.90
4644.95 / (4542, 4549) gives 1.20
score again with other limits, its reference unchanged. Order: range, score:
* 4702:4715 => 0.51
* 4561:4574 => 0.37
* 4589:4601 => 1.41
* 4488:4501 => 0.59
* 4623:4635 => 0.48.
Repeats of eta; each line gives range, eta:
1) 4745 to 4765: 4750.95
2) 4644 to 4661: 4644.95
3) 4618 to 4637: 4619.35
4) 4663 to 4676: 4672.84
